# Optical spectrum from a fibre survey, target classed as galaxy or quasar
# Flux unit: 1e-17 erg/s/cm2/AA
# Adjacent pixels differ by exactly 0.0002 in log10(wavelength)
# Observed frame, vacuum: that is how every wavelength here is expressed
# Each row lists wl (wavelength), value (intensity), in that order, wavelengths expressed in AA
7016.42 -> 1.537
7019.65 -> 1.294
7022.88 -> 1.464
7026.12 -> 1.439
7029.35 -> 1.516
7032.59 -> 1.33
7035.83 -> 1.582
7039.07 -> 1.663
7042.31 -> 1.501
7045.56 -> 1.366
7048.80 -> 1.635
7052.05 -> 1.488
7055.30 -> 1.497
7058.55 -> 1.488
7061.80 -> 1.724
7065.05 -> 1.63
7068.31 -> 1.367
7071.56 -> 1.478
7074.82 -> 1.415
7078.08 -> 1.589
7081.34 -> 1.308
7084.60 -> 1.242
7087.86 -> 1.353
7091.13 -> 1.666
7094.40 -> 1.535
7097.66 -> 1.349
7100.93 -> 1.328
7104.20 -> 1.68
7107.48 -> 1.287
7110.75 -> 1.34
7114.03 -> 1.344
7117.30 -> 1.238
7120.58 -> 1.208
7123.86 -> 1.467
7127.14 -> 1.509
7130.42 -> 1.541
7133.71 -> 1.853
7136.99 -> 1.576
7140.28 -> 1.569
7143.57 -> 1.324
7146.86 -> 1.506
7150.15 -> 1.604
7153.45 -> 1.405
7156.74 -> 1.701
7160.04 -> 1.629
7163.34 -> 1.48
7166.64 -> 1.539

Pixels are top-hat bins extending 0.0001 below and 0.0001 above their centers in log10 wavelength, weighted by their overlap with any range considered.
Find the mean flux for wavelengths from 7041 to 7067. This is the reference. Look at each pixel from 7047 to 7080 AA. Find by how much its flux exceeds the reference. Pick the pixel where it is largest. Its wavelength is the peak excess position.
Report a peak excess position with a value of 7061.80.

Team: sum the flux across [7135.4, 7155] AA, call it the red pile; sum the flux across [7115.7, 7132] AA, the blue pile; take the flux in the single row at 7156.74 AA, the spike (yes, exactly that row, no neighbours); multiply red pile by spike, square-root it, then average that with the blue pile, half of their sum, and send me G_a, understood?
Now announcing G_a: 5.4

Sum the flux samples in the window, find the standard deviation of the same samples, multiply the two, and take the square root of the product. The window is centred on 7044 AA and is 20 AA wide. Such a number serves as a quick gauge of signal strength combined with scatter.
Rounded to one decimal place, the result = 1.0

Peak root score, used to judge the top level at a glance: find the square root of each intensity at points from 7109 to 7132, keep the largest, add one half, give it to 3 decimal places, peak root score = 1.741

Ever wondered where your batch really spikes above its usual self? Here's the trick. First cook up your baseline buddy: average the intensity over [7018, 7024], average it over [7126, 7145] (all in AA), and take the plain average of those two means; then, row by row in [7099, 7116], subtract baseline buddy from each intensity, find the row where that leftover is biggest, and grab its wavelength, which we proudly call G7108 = 7104.20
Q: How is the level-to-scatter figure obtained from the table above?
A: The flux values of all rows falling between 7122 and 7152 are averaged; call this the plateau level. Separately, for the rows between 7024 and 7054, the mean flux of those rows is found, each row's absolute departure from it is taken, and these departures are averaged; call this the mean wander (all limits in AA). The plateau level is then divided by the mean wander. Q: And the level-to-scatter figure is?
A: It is 18.0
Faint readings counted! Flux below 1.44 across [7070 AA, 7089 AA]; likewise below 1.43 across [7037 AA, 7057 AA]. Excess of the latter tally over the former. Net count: -3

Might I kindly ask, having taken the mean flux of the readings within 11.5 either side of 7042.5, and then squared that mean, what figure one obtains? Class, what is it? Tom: 2.28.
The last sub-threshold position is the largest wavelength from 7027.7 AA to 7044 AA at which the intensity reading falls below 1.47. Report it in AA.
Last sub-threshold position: 7032.59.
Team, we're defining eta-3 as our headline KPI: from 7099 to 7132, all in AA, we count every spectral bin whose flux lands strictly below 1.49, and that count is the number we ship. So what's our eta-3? 7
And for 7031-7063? 4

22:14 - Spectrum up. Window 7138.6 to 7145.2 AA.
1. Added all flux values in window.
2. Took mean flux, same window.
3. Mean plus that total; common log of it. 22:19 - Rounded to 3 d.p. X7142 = 0.637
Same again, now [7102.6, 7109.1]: 0.648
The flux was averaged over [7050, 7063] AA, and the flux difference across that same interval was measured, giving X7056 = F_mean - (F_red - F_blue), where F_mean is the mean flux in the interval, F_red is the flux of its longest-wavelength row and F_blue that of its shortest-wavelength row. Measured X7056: 1.31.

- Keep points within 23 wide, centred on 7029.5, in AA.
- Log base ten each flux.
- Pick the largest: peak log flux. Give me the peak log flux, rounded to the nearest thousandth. 0.221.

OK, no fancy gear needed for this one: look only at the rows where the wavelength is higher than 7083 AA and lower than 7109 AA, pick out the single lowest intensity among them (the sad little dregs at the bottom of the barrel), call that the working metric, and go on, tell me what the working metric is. 1.242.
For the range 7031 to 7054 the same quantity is 1.33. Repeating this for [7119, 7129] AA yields 1.208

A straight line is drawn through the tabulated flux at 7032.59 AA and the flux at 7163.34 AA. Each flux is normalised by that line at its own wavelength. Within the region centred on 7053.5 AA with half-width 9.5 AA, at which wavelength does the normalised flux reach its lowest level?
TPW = 7045.56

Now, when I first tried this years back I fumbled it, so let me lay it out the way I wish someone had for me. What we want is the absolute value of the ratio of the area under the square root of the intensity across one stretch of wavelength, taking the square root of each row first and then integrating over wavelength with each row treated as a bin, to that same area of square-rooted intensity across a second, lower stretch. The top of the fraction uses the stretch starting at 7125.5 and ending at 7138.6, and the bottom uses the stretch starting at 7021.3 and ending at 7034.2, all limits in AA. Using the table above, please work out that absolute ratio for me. 1.08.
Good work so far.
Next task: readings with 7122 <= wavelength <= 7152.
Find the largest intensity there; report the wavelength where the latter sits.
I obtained 7133.71 AA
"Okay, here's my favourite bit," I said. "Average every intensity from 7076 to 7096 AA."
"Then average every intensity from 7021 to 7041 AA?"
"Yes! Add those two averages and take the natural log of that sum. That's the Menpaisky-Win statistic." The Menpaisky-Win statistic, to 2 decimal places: 1.08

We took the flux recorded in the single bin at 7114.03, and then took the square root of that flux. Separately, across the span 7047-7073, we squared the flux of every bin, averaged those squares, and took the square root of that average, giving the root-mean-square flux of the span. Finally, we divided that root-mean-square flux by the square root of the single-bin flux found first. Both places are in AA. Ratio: 1.33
